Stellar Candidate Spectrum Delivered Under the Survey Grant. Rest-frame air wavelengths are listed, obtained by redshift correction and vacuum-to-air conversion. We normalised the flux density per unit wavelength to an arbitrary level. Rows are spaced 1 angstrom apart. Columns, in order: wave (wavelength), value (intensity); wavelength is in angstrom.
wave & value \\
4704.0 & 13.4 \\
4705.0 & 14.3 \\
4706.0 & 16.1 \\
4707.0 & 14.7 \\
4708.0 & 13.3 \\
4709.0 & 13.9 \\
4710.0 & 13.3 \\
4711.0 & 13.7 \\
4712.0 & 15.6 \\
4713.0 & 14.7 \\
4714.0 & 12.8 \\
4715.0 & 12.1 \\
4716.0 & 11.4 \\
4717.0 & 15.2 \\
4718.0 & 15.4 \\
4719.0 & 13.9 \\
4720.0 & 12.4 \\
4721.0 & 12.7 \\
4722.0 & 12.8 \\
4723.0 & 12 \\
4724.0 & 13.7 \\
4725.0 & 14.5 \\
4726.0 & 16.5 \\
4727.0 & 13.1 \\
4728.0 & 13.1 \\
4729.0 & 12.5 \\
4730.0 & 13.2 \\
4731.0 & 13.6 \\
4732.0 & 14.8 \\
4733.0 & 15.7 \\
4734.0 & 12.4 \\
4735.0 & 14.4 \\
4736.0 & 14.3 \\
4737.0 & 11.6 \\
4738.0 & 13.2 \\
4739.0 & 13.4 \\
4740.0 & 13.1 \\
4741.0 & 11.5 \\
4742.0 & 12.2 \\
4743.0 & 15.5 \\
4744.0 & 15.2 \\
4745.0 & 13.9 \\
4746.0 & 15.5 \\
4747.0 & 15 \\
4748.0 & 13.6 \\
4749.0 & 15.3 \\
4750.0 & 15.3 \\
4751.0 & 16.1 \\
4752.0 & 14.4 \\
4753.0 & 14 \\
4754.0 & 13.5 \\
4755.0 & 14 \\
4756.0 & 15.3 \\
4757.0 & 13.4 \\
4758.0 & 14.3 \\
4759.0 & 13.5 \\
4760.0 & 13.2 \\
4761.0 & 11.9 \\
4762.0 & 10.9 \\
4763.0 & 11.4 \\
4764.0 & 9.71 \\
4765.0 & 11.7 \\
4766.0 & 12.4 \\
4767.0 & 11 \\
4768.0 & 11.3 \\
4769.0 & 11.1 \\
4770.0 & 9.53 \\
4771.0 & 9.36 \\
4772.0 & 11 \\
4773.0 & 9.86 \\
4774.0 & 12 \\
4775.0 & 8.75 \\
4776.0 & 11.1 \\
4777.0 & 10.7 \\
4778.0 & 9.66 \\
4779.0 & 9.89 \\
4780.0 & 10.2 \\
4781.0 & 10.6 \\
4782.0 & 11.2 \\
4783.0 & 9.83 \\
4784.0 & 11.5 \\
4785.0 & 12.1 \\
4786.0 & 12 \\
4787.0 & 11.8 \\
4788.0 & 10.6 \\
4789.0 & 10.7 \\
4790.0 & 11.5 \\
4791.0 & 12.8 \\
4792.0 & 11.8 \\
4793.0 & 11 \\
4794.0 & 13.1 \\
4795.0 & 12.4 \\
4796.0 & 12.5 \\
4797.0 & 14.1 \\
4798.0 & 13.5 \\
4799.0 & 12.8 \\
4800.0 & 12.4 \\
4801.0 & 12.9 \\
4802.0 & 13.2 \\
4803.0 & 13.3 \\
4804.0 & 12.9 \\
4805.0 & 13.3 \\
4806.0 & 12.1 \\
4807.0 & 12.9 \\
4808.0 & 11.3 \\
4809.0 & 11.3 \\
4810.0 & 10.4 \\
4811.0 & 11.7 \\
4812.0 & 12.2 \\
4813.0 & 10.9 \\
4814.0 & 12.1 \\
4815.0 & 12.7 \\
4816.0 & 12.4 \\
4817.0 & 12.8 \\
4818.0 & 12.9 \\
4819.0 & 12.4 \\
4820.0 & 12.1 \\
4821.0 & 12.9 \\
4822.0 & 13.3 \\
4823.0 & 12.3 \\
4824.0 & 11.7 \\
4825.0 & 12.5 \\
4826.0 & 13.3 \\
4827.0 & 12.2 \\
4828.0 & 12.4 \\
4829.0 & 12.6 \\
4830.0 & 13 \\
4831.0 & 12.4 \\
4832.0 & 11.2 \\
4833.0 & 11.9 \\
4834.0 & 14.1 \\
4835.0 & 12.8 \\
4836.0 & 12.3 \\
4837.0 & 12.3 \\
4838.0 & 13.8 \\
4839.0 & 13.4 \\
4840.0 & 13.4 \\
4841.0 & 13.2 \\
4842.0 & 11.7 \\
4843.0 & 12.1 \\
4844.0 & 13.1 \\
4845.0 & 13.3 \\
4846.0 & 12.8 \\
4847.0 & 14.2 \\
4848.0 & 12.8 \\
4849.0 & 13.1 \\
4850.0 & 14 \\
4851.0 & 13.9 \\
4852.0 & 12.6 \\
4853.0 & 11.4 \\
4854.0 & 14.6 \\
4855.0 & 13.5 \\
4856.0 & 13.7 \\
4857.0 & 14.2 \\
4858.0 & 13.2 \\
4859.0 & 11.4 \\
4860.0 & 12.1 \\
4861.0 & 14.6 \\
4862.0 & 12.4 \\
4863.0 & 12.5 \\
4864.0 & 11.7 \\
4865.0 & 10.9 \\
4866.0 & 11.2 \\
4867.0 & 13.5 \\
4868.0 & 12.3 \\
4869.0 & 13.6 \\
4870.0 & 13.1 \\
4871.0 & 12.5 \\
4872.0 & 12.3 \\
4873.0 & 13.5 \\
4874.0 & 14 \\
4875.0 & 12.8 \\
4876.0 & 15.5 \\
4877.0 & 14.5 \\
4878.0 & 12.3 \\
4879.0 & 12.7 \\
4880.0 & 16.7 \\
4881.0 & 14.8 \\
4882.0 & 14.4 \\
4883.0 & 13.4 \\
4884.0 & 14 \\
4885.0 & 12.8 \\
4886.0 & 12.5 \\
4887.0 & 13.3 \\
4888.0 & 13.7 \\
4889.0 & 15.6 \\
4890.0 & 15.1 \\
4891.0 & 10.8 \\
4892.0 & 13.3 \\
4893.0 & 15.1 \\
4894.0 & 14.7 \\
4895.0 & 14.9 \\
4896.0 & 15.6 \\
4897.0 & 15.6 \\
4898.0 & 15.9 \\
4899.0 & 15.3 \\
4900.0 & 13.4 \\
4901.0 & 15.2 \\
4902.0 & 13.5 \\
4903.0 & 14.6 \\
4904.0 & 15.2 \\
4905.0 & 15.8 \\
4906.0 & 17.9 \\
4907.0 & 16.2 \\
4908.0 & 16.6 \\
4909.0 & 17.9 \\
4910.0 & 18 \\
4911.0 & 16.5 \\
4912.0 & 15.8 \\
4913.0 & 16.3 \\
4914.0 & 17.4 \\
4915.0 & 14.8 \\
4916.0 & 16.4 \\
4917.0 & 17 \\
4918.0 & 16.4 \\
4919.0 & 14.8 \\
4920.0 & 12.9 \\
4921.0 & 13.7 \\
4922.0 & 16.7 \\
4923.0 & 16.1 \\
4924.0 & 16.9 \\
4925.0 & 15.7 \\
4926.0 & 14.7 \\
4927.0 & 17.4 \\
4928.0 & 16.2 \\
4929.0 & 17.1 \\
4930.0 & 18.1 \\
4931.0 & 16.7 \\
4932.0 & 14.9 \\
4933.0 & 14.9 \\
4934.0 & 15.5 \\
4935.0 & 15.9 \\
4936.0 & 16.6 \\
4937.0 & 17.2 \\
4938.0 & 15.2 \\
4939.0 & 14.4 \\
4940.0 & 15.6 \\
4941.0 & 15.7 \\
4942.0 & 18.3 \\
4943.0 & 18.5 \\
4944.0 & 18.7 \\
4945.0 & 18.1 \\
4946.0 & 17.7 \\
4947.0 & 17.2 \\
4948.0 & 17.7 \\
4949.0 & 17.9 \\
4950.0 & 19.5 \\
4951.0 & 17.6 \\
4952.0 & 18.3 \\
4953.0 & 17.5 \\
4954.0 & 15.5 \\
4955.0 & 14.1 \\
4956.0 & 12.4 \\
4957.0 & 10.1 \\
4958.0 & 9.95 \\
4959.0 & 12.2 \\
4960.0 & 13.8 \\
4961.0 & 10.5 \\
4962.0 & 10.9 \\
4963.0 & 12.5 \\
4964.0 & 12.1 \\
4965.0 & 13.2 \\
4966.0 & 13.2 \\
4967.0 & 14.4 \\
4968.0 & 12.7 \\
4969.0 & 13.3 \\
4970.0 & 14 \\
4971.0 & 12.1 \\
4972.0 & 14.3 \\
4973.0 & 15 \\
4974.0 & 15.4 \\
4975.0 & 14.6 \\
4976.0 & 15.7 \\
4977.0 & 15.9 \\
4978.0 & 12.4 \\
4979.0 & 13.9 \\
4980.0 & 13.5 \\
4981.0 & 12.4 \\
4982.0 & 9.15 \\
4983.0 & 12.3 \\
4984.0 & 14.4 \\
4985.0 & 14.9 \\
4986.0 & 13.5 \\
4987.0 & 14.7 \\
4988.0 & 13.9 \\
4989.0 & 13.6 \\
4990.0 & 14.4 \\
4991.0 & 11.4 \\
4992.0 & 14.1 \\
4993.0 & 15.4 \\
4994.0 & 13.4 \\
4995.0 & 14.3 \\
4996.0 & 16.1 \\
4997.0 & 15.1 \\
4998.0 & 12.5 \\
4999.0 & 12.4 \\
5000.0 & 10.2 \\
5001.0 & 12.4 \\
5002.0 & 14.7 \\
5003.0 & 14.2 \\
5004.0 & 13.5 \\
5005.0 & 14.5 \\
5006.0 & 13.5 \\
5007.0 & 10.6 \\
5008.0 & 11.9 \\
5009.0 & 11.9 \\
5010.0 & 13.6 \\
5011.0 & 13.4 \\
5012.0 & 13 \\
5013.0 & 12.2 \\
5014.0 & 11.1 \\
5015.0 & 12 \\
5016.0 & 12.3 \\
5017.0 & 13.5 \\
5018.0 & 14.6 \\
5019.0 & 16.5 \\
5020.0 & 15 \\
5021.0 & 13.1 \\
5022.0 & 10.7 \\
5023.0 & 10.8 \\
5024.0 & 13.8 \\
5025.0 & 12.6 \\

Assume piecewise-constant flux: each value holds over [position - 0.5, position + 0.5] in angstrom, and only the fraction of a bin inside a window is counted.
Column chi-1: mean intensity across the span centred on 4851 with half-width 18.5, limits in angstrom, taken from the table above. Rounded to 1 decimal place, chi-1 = 12.9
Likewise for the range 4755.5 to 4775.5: 11.6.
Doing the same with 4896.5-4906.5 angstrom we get 15.2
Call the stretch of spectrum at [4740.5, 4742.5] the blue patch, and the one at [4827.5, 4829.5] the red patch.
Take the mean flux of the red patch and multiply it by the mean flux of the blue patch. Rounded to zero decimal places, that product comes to 148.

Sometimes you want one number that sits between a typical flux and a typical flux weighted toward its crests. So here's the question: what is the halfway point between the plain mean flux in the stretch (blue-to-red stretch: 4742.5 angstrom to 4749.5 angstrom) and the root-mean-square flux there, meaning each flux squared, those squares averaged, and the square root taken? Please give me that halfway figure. 14.9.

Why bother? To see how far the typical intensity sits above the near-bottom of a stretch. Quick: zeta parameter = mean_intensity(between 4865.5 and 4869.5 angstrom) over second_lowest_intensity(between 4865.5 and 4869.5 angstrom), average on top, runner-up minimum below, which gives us 1.03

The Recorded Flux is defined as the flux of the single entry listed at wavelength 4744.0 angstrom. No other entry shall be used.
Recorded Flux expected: 15.2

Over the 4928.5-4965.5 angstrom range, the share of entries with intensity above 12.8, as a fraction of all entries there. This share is 0.78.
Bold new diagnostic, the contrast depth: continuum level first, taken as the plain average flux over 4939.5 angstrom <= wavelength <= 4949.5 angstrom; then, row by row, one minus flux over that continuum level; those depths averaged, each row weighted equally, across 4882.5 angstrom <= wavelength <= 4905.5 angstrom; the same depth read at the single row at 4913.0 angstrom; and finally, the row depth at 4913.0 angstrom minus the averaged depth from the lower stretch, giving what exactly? -0.11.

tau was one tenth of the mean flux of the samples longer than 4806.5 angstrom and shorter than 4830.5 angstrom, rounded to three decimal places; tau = 1.226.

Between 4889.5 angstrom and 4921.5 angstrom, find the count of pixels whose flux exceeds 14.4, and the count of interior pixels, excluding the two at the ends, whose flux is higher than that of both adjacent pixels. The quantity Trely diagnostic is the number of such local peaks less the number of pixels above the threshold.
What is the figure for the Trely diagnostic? -19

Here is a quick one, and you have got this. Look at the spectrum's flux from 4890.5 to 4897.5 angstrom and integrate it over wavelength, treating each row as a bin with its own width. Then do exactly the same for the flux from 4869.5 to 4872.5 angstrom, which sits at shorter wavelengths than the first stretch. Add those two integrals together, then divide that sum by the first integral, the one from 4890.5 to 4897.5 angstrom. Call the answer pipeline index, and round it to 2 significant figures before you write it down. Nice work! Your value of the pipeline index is 1.4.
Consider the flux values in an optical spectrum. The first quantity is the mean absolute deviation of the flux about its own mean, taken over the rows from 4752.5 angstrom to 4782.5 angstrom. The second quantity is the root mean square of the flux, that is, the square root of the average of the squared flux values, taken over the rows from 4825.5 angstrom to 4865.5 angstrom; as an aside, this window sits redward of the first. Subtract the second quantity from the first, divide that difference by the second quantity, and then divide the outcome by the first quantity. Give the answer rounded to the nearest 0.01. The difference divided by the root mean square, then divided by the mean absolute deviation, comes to -0.65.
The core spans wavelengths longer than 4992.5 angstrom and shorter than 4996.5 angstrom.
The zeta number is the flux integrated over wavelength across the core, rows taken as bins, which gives 59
